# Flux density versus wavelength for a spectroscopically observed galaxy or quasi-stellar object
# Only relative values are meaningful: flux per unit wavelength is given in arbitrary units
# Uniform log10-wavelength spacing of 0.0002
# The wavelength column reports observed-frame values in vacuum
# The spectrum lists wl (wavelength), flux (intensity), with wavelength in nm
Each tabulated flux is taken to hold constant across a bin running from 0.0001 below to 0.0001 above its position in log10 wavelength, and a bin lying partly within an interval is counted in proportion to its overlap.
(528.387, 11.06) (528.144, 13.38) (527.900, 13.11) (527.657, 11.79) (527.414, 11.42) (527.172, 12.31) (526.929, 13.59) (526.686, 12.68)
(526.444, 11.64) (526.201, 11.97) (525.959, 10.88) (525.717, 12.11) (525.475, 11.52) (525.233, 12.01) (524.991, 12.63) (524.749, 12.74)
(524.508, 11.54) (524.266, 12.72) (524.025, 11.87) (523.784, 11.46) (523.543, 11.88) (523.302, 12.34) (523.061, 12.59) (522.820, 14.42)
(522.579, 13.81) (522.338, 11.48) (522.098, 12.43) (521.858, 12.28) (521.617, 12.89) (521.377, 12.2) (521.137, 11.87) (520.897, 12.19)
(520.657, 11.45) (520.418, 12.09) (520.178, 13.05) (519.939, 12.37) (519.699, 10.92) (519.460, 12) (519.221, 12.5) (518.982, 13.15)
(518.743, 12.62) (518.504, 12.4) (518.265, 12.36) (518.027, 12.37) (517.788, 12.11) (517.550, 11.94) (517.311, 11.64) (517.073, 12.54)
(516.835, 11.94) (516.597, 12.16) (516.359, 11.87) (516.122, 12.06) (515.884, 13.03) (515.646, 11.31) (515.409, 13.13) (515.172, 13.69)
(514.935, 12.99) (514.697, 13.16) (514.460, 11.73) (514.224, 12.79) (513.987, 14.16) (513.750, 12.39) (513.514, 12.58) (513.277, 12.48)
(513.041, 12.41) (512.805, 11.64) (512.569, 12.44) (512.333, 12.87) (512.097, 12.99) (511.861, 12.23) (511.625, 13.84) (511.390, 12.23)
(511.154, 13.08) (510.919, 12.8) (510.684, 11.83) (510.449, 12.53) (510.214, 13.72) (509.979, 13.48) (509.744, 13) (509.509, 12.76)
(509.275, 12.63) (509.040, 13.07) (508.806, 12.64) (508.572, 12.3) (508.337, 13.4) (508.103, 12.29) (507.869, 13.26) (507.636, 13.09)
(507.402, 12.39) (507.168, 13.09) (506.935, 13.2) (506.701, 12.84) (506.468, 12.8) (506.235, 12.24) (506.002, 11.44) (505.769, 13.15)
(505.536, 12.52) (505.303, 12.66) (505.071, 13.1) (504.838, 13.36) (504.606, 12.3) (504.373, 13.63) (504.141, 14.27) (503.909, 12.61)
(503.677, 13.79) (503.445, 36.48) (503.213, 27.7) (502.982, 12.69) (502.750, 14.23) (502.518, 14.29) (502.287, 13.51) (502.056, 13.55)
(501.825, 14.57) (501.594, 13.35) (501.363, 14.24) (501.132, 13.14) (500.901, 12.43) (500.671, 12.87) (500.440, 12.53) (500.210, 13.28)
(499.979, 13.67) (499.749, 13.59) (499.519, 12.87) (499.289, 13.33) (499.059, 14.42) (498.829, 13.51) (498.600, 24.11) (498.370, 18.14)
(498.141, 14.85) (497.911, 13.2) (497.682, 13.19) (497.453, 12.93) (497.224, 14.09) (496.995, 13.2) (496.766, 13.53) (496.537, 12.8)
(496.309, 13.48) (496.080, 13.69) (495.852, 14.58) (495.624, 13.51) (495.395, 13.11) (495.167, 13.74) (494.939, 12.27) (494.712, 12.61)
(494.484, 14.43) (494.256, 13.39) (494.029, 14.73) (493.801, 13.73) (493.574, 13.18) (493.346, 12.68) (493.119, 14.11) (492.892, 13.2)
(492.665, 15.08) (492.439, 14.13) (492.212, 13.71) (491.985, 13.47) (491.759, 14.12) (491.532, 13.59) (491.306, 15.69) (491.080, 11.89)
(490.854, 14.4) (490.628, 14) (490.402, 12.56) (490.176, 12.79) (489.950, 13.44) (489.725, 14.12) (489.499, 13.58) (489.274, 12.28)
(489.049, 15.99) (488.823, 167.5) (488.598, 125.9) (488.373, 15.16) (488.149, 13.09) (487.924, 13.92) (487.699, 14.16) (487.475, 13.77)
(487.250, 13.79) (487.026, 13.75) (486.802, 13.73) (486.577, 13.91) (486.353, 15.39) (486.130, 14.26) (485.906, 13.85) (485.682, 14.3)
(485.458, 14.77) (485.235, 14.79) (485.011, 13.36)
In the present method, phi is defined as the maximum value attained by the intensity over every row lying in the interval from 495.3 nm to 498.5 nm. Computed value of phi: 18.14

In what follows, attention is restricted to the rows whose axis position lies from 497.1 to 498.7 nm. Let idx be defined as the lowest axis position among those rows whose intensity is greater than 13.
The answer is 497.224 nm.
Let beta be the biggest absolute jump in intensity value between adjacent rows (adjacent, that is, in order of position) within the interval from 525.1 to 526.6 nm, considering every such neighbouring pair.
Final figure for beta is 1.2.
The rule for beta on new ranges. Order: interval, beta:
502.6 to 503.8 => 22.7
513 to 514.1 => 1.8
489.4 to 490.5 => 0.7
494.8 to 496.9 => 1.5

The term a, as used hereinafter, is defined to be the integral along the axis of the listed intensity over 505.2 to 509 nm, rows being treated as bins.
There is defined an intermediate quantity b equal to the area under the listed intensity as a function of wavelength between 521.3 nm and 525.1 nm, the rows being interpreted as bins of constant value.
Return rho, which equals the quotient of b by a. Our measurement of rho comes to 0.98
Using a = 48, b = 47.3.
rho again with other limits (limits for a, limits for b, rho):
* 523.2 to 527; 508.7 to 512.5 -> 1.06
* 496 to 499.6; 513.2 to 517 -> 0.92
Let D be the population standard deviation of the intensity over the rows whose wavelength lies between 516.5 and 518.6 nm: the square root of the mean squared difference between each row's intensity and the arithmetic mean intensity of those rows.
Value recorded 0.27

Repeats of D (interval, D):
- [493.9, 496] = 0.82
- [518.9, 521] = 0.67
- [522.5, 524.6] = 0.96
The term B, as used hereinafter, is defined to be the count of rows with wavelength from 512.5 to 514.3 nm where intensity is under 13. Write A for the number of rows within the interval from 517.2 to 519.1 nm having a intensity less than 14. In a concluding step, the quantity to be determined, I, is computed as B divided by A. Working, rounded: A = 8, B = 7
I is 0.9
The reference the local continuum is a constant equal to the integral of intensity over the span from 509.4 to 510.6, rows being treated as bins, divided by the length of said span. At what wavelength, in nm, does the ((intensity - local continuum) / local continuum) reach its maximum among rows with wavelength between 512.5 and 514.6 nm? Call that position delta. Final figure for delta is 513.987 nm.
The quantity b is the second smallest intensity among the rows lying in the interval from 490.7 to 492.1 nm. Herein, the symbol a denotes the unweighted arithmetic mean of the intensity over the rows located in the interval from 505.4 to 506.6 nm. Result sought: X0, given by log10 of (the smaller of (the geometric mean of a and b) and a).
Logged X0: 1.094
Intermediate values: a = 12.4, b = 13.47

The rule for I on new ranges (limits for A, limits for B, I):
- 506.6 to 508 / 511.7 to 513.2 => 1.0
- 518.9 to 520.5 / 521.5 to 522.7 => 0.6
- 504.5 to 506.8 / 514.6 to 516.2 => 0.3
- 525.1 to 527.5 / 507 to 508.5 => 0.2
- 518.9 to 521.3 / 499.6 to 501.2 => 0.3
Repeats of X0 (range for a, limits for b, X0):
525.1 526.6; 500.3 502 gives 1.068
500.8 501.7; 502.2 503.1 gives 1.124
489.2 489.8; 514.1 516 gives 1.097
